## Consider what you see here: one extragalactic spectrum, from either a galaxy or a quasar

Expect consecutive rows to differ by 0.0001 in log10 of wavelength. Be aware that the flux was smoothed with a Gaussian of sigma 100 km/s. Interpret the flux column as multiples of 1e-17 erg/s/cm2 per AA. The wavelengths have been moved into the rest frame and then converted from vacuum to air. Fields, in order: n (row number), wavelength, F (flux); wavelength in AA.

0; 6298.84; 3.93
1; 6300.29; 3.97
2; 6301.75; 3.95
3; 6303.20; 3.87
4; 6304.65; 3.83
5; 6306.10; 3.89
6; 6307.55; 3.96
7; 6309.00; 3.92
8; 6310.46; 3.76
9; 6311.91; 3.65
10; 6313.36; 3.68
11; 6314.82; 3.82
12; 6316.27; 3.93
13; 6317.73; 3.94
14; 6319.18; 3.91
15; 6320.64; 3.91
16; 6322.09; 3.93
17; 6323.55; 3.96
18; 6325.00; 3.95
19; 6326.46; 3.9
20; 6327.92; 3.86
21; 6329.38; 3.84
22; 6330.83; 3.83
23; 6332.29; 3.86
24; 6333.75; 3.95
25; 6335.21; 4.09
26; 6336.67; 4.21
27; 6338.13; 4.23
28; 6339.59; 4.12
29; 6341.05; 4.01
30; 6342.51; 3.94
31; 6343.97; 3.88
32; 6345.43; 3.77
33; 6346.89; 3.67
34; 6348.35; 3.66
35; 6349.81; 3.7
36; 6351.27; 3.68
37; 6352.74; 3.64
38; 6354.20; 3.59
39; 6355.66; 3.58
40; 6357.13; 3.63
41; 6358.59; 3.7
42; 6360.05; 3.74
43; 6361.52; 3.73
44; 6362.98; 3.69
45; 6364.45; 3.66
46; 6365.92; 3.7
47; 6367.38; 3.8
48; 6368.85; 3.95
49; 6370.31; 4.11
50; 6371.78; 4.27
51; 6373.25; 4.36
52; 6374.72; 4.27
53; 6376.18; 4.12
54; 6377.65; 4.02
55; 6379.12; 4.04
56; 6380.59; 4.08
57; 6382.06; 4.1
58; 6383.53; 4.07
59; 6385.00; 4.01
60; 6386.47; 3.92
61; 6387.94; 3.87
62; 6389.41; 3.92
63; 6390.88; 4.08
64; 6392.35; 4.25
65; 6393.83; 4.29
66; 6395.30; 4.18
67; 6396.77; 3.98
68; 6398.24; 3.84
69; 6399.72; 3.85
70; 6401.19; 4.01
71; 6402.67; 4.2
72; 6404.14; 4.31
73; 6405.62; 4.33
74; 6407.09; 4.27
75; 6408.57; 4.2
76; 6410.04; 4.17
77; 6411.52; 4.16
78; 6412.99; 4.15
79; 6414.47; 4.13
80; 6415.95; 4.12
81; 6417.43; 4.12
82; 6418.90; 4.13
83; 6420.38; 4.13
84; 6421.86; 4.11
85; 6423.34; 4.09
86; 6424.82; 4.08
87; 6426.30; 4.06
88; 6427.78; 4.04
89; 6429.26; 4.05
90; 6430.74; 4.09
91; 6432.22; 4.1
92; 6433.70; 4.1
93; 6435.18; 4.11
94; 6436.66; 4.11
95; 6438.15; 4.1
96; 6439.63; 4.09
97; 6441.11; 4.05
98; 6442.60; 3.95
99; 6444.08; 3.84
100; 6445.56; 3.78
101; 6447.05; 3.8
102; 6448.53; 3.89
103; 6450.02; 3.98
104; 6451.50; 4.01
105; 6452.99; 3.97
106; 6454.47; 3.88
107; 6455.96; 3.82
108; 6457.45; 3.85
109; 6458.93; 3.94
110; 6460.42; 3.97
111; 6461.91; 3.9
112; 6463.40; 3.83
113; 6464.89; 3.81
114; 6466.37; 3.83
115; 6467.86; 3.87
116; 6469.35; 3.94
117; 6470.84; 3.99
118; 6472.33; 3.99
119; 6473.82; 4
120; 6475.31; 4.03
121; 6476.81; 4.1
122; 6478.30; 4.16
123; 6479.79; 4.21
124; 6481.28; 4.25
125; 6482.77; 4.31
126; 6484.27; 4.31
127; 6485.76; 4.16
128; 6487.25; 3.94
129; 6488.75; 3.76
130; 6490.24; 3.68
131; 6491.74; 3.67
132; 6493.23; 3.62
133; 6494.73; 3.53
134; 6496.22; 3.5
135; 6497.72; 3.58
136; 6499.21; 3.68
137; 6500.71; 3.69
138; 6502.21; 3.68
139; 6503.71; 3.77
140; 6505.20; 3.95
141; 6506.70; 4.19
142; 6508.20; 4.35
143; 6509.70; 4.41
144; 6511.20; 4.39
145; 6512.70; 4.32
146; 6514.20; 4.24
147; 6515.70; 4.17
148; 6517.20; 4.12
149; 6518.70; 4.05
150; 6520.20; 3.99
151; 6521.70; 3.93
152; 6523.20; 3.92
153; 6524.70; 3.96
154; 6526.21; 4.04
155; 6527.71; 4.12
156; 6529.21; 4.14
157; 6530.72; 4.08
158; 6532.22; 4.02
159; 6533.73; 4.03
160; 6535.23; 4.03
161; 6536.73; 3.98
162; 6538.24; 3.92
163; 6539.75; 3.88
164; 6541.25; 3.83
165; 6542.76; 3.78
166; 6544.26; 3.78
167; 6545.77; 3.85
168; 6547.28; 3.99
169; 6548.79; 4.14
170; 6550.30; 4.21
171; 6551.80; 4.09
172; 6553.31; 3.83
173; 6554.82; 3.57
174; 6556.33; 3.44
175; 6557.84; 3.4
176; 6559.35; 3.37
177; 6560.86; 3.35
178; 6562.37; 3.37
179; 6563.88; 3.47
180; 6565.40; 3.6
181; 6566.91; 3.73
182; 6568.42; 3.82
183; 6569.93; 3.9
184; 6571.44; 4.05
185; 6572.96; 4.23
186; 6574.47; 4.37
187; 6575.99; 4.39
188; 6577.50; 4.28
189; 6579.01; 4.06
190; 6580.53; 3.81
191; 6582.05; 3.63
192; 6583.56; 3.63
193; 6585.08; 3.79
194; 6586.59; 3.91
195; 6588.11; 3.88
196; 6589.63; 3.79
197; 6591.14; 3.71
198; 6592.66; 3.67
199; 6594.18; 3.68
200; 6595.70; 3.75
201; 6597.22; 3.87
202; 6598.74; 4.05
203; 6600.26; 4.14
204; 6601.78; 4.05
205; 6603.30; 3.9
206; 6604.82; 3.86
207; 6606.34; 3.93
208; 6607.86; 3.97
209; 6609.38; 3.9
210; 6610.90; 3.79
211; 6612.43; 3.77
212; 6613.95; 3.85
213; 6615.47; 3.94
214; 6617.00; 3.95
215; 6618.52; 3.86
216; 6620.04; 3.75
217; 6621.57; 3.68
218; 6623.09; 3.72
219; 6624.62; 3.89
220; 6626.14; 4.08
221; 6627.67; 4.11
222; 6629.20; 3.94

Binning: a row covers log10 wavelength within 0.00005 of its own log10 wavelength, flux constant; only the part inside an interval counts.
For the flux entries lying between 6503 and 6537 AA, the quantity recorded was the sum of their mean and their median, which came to 8.1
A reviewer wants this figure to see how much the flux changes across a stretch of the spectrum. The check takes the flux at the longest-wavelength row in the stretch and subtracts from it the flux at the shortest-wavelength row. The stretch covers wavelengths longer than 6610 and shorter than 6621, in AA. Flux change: -0.04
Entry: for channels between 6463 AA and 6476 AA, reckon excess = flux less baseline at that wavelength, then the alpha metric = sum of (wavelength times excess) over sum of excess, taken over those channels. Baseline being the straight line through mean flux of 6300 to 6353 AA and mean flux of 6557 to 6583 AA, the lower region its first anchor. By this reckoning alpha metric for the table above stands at 6473.2 AA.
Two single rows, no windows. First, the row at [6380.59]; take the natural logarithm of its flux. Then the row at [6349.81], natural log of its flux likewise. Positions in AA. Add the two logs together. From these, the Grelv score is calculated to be 2.71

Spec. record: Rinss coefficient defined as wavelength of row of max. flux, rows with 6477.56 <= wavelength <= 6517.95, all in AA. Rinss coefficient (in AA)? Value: 6509.70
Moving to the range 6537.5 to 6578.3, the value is 6575.99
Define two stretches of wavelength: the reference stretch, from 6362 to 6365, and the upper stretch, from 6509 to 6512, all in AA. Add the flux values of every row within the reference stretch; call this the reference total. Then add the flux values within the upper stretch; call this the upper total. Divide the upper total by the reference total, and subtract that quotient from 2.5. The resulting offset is 1.303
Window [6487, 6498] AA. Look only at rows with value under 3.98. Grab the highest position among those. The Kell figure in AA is 6497.72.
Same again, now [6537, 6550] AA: 6545.77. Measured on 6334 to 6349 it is 6348.35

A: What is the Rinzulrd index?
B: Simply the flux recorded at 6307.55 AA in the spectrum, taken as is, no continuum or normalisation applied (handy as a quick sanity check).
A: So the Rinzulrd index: 3.96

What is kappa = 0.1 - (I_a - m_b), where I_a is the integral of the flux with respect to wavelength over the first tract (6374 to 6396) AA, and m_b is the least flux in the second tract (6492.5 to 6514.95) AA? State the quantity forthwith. -86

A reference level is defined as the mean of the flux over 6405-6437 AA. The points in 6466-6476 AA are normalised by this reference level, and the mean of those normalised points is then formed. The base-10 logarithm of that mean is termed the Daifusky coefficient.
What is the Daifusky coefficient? -0.019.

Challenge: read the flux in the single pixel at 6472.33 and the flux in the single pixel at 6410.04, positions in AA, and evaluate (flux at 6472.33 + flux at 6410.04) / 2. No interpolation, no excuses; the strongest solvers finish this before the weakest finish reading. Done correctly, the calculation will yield 4.08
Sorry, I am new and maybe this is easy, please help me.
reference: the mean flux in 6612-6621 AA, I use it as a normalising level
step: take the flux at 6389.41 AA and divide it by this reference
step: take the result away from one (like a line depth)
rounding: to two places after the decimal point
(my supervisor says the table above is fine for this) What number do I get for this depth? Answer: -0.02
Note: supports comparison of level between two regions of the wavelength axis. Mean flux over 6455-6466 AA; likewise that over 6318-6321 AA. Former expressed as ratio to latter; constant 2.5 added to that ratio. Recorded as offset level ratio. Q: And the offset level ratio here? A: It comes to 3.49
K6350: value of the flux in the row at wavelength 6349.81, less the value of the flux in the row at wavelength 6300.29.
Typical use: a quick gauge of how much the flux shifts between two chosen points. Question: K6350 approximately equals -0.27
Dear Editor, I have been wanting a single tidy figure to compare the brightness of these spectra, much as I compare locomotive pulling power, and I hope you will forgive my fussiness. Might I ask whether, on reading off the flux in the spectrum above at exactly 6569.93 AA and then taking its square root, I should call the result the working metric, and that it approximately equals 1.97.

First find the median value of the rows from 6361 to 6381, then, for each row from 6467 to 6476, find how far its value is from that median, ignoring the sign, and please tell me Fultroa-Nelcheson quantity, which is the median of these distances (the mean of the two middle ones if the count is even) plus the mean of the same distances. 0.10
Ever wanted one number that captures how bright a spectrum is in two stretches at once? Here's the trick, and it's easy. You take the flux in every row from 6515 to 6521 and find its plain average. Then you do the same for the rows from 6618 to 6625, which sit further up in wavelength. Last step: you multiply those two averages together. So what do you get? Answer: 15.4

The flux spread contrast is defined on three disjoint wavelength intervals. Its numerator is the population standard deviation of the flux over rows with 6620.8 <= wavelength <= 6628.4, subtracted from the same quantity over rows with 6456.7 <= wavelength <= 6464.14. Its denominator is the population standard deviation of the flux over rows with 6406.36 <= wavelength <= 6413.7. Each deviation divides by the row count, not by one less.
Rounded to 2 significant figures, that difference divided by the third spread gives -2.9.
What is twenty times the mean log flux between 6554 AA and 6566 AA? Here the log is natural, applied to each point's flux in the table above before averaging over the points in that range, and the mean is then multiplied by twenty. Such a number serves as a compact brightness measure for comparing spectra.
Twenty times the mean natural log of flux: 24.7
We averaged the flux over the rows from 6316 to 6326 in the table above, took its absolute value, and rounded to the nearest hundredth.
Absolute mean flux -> 3.93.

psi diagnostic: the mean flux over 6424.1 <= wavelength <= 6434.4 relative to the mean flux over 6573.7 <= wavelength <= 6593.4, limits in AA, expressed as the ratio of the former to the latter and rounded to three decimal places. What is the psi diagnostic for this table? 1.040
